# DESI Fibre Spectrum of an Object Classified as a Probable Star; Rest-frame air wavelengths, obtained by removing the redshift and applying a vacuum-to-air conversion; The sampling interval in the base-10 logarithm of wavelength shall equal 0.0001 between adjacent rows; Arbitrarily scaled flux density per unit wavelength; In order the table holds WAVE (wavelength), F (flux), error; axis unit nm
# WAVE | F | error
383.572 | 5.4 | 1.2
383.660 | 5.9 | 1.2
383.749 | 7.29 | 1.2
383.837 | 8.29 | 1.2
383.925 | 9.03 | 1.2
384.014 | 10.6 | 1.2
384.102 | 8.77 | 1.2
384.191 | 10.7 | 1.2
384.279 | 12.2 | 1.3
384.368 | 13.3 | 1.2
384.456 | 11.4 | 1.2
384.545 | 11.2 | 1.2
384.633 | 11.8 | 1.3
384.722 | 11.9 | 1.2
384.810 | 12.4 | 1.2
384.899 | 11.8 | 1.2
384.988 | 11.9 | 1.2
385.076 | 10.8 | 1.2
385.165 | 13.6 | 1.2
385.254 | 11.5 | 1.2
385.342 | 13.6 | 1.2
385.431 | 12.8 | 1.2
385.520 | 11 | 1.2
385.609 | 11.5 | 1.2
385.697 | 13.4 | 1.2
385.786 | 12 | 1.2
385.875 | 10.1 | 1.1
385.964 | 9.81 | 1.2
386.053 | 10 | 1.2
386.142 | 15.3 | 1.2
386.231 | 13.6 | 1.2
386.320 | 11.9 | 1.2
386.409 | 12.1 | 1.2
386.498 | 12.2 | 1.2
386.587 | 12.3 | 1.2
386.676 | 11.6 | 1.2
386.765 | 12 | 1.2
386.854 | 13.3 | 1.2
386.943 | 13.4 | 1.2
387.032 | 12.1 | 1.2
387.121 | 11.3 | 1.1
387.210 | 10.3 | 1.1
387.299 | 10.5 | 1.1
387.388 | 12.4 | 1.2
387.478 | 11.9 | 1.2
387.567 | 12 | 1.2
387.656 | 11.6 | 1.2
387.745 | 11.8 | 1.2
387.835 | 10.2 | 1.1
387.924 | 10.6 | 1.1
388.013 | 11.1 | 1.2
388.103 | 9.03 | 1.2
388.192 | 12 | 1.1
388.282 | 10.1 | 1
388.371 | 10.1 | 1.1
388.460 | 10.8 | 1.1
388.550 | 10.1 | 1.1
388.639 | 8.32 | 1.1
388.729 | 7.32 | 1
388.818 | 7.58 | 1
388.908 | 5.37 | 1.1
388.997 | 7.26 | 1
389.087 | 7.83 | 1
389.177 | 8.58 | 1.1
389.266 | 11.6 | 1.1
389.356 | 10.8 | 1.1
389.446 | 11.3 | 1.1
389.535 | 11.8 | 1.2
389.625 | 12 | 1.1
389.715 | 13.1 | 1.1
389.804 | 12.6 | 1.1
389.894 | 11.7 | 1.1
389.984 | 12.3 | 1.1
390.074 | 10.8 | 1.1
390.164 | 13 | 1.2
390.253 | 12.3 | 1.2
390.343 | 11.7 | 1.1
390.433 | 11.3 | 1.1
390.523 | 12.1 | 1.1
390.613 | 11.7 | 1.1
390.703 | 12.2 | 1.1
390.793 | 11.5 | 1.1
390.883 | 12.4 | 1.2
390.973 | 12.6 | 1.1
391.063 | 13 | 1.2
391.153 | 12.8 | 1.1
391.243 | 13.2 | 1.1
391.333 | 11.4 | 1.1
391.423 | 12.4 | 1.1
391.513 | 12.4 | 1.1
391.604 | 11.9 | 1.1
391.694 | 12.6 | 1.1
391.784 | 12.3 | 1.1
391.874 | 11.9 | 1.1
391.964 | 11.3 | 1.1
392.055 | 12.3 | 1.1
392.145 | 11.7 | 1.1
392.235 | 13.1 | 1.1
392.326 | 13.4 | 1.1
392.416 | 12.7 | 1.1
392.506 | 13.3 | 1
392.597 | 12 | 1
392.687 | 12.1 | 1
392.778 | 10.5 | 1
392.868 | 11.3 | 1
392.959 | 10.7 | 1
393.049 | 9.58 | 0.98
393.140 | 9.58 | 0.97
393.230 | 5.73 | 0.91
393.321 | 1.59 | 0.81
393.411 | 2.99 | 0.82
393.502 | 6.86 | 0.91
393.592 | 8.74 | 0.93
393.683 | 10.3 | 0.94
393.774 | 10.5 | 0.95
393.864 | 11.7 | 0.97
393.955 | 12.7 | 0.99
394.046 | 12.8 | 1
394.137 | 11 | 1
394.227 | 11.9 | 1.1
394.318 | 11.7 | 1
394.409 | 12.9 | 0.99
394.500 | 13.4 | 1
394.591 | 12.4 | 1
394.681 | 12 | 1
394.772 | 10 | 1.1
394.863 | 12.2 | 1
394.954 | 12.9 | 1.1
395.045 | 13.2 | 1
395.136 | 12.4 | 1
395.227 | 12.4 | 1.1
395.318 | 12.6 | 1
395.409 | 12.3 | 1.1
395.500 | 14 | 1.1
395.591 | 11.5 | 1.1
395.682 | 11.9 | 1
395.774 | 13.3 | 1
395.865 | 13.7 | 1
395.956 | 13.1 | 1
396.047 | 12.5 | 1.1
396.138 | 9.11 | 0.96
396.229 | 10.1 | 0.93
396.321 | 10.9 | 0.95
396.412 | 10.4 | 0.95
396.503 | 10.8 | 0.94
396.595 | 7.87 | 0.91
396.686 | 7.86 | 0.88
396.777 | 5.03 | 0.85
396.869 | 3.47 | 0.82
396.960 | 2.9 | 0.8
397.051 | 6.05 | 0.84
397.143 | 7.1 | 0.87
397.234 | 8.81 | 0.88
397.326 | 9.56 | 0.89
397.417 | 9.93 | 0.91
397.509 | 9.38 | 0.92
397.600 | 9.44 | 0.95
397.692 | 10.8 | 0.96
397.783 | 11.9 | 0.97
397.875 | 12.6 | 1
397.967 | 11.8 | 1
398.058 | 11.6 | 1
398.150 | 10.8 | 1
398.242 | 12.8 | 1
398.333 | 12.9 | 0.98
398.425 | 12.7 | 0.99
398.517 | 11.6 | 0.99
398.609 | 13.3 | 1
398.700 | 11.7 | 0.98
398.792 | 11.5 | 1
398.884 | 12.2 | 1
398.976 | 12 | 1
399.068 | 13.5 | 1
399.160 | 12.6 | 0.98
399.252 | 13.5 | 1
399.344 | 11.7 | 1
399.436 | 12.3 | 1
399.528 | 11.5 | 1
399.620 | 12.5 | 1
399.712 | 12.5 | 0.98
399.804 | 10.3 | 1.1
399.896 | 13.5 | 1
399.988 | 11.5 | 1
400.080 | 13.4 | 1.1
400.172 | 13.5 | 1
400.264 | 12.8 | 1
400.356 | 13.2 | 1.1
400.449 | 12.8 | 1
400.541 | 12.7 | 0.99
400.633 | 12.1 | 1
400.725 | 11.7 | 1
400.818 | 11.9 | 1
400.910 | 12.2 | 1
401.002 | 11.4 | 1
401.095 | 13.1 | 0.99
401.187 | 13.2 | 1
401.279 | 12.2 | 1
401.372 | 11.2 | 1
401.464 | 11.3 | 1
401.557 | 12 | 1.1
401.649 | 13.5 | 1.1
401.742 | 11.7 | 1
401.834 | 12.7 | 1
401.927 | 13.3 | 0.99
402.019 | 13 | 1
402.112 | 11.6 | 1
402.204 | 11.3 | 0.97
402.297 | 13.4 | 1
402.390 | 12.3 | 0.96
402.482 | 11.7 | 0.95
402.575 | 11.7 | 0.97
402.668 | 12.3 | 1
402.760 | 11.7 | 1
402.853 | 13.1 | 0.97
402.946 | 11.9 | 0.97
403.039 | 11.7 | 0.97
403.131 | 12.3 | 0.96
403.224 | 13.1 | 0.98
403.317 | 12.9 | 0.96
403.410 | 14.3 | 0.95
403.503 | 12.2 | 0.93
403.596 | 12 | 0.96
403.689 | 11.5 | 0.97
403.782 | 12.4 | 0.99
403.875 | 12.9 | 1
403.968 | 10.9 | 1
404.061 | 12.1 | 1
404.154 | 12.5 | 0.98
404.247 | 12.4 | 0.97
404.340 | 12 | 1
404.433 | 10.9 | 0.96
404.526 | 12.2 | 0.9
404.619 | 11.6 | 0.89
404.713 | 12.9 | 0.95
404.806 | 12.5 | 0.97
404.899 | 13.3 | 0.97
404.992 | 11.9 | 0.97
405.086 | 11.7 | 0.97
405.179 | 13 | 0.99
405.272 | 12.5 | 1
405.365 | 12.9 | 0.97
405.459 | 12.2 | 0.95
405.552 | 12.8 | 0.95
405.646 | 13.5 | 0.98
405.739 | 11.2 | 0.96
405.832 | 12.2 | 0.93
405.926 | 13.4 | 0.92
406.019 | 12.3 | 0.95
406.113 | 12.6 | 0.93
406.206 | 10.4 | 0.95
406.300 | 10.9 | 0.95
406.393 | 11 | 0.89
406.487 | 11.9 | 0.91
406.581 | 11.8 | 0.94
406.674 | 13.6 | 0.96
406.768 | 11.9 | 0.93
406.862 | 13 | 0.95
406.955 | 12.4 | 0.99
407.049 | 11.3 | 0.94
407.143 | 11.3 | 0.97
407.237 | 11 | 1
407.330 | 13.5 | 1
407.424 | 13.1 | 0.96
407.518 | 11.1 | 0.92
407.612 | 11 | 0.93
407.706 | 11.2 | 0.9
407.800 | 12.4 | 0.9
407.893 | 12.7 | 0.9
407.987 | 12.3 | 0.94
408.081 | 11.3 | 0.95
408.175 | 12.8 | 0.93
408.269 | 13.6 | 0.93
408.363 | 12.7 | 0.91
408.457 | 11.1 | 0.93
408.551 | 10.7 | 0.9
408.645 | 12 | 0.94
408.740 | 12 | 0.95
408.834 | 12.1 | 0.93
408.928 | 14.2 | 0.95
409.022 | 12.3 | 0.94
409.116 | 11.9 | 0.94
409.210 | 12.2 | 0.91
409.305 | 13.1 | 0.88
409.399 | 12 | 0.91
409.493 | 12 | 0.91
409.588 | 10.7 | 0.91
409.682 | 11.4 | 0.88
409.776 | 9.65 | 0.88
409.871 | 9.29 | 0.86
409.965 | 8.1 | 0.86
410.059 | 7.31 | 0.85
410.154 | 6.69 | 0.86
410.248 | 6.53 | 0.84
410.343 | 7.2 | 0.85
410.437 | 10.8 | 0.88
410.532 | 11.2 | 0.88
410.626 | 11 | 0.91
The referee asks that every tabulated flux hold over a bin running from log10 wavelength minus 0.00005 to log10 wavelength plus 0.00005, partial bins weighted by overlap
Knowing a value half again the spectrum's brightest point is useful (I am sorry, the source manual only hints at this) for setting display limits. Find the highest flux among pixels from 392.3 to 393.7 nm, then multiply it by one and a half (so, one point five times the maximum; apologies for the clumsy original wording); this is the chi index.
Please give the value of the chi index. 20.1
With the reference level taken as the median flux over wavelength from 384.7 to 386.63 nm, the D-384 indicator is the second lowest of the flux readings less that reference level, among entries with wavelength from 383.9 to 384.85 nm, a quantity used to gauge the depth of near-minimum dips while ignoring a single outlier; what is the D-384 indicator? -2.9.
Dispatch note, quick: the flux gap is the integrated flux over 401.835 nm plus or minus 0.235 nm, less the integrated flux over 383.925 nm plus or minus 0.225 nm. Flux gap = 2.1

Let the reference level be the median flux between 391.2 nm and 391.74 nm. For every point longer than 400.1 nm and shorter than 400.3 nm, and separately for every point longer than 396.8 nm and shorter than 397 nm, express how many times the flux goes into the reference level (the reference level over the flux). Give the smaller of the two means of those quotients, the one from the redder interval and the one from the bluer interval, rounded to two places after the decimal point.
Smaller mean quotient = 0.94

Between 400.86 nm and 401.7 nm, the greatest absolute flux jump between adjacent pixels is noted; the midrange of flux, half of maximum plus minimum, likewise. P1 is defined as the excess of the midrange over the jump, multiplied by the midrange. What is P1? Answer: 132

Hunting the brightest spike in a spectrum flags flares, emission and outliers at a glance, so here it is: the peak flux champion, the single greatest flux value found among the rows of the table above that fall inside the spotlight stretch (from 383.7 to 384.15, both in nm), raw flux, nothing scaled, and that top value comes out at 10.6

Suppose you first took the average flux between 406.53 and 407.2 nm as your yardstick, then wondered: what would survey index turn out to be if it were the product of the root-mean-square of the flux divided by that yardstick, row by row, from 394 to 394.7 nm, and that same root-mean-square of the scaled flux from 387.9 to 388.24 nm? 0.89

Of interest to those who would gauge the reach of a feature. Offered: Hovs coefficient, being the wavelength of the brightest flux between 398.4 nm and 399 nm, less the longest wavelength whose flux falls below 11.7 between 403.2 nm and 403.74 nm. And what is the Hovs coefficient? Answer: -5.08 nm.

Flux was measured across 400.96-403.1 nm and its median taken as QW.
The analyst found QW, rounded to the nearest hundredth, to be 12.00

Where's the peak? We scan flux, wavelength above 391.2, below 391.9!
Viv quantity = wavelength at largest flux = 391.243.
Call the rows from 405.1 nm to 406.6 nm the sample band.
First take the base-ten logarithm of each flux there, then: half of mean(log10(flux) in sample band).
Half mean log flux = 0.542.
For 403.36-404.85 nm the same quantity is 0.543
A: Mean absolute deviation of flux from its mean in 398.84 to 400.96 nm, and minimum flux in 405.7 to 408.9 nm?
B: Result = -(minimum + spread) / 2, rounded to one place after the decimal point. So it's -5.5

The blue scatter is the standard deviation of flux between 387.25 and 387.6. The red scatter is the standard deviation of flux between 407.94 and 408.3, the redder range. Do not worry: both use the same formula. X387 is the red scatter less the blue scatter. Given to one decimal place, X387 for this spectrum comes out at 0.1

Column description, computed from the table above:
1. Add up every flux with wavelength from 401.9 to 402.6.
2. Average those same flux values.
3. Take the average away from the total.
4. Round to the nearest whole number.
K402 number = 86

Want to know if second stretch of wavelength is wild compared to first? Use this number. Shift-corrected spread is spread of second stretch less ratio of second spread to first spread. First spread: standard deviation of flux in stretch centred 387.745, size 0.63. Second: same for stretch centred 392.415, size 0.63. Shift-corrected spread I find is -0.3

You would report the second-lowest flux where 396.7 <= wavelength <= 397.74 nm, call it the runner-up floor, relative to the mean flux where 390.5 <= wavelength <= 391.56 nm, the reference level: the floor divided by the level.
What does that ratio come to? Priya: 0.28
